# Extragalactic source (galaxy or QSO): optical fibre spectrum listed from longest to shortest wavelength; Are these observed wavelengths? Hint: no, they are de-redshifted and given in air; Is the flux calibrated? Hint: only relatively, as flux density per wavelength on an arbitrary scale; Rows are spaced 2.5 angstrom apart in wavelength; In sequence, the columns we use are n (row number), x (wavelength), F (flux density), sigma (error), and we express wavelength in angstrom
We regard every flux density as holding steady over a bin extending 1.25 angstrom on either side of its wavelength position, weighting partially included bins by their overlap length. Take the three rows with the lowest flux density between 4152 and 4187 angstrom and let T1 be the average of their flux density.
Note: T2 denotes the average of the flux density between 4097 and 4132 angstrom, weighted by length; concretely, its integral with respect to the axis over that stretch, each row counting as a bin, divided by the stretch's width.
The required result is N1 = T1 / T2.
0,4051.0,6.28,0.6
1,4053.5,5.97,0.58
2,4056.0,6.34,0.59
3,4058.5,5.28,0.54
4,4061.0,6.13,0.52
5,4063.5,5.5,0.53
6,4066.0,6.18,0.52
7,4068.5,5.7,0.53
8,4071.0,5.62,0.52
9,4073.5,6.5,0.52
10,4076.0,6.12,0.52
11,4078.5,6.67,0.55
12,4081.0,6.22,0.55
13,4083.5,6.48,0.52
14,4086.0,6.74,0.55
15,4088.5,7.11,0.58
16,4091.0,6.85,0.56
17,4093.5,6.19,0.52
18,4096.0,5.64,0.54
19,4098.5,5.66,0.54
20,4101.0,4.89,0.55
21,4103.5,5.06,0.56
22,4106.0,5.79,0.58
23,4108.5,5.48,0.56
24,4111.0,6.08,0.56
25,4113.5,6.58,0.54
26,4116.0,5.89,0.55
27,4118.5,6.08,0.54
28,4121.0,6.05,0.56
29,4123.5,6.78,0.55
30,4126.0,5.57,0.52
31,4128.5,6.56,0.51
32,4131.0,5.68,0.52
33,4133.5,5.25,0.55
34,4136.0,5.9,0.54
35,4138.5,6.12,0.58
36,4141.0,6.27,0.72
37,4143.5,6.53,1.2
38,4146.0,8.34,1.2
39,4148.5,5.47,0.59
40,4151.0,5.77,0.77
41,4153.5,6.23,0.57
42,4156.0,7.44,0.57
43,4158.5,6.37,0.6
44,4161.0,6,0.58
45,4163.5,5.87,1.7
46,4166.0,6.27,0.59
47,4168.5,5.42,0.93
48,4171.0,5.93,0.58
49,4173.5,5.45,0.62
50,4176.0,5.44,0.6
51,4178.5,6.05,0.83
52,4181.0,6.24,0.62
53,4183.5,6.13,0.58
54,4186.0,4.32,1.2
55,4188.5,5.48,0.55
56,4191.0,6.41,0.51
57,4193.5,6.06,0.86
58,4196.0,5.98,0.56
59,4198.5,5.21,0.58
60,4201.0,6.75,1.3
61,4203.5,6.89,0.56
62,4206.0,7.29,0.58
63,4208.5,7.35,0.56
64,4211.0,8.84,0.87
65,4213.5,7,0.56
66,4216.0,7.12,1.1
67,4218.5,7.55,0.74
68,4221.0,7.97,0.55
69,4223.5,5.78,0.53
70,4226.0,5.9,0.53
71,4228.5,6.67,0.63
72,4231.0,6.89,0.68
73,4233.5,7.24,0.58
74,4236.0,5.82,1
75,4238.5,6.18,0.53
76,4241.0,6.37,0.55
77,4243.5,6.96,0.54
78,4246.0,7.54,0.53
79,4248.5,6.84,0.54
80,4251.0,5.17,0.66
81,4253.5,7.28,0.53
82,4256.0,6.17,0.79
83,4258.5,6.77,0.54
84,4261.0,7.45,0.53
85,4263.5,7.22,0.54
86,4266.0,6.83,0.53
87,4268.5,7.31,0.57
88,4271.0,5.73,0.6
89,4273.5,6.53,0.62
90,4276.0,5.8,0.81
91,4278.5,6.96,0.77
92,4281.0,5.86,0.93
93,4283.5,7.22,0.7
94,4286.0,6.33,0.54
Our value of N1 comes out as 0.86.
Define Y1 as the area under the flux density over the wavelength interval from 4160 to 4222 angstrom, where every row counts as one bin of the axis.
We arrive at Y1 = 394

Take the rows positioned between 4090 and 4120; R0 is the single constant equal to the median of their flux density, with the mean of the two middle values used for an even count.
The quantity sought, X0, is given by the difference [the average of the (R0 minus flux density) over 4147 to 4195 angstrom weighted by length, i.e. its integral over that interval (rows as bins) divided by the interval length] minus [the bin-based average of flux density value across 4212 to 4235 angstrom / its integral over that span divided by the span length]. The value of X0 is -7.00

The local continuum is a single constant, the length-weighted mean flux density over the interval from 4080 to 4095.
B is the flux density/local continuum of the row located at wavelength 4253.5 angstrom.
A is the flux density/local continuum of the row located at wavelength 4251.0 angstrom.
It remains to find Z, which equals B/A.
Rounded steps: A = 0.78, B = 1.10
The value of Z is 1.41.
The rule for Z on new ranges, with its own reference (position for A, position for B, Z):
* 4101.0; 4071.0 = 1.15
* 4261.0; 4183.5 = 0.82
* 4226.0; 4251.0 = 0.88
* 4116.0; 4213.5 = 1.19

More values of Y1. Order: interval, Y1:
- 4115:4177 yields 379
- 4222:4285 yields 415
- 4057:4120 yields 379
